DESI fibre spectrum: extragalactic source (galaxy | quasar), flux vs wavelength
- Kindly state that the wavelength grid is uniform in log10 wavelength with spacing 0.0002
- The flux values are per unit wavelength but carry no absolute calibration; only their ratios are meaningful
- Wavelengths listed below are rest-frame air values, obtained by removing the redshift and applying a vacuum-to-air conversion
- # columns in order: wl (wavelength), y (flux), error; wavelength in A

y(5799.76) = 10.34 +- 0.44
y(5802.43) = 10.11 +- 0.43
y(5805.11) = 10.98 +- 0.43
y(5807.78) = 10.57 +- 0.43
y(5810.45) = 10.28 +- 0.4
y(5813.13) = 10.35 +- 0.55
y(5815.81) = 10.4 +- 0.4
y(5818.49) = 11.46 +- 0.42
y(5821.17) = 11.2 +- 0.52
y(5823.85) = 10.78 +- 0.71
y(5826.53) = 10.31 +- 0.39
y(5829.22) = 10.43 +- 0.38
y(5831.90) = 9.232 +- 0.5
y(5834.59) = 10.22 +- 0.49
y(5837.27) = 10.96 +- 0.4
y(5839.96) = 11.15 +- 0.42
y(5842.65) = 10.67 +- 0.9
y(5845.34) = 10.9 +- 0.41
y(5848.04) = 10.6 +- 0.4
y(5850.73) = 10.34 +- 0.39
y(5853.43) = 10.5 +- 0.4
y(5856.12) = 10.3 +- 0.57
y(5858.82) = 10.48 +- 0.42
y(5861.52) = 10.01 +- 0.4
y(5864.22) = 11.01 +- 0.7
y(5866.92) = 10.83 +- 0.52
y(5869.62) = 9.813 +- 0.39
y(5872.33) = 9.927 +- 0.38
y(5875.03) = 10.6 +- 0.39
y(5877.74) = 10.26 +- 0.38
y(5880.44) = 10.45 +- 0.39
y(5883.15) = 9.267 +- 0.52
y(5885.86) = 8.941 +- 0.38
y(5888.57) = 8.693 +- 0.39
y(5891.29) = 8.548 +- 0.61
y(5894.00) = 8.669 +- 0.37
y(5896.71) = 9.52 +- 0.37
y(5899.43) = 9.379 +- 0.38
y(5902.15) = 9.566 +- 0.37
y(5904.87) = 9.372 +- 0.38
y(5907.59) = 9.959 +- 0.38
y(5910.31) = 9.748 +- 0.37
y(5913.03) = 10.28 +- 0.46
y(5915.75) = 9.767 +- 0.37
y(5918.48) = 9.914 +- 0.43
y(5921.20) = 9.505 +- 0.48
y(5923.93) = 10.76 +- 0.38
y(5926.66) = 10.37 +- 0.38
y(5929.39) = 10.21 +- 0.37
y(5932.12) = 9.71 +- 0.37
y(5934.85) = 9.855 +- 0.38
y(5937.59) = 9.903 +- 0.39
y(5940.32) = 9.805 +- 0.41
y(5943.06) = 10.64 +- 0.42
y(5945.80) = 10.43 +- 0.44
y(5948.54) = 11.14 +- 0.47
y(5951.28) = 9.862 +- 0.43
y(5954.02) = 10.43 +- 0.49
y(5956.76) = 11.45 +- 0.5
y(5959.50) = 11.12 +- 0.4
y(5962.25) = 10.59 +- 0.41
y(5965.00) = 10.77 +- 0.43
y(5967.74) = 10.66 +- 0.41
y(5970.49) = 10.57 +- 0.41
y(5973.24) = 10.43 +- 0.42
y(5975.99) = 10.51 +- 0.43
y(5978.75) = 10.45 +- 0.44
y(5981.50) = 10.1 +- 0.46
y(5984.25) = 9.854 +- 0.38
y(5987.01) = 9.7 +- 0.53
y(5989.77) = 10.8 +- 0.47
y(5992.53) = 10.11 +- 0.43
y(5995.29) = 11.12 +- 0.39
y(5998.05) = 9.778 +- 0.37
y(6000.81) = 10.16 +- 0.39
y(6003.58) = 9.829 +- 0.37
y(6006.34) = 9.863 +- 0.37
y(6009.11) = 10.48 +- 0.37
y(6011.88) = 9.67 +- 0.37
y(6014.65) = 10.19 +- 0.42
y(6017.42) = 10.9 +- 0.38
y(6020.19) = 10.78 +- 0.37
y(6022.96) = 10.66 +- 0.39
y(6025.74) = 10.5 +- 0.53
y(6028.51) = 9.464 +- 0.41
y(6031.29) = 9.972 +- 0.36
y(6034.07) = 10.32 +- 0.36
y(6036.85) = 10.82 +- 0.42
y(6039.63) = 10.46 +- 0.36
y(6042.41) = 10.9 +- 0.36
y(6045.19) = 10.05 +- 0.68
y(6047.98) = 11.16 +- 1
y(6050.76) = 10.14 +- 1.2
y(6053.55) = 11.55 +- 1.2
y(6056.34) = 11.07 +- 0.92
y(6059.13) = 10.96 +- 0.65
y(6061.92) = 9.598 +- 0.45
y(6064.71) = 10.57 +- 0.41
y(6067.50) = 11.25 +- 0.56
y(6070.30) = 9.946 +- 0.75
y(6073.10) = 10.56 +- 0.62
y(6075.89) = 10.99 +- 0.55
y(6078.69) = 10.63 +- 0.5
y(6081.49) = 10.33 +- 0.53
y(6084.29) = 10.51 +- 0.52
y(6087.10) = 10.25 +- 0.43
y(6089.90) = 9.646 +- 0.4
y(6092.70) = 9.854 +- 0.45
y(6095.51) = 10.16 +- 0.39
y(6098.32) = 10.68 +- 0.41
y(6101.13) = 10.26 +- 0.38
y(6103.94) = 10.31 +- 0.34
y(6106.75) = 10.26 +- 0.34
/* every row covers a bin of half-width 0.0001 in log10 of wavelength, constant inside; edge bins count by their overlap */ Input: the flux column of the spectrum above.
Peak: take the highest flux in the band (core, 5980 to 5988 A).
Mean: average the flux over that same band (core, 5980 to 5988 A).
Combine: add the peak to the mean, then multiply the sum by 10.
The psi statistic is 200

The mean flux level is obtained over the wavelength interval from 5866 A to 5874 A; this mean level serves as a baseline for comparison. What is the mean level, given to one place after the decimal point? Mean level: 10.2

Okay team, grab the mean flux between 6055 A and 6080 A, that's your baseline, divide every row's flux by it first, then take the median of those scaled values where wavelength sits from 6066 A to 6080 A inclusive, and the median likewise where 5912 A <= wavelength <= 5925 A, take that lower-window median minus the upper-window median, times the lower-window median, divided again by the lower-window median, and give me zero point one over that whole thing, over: -1.5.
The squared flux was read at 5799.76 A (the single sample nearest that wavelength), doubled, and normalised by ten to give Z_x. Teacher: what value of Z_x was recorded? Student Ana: 21.4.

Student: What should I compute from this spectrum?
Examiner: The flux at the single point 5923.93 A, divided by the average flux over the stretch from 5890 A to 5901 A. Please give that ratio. 1.19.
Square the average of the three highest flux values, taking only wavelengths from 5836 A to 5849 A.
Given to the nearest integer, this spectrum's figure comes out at 121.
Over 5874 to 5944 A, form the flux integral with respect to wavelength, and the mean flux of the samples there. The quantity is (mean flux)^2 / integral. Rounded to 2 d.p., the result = 0.14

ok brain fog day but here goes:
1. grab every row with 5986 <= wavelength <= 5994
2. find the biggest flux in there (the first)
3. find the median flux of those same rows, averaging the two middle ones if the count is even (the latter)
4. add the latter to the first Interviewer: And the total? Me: 20.9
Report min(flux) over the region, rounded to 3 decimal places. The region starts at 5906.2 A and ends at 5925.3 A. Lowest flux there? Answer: 9.505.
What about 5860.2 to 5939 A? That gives 8.548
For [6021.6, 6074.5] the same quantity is 9.464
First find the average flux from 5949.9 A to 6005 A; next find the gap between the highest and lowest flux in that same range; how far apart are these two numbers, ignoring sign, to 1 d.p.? 8.7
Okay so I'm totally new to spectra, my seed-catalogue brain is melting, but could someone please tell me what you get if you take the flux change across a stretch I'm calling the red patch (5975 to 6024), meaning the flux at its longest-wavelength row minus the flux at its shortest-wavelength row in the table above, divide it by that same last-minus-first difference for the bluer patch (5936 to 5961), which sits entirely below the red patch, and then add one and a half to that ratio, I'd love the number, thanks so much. 1.62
